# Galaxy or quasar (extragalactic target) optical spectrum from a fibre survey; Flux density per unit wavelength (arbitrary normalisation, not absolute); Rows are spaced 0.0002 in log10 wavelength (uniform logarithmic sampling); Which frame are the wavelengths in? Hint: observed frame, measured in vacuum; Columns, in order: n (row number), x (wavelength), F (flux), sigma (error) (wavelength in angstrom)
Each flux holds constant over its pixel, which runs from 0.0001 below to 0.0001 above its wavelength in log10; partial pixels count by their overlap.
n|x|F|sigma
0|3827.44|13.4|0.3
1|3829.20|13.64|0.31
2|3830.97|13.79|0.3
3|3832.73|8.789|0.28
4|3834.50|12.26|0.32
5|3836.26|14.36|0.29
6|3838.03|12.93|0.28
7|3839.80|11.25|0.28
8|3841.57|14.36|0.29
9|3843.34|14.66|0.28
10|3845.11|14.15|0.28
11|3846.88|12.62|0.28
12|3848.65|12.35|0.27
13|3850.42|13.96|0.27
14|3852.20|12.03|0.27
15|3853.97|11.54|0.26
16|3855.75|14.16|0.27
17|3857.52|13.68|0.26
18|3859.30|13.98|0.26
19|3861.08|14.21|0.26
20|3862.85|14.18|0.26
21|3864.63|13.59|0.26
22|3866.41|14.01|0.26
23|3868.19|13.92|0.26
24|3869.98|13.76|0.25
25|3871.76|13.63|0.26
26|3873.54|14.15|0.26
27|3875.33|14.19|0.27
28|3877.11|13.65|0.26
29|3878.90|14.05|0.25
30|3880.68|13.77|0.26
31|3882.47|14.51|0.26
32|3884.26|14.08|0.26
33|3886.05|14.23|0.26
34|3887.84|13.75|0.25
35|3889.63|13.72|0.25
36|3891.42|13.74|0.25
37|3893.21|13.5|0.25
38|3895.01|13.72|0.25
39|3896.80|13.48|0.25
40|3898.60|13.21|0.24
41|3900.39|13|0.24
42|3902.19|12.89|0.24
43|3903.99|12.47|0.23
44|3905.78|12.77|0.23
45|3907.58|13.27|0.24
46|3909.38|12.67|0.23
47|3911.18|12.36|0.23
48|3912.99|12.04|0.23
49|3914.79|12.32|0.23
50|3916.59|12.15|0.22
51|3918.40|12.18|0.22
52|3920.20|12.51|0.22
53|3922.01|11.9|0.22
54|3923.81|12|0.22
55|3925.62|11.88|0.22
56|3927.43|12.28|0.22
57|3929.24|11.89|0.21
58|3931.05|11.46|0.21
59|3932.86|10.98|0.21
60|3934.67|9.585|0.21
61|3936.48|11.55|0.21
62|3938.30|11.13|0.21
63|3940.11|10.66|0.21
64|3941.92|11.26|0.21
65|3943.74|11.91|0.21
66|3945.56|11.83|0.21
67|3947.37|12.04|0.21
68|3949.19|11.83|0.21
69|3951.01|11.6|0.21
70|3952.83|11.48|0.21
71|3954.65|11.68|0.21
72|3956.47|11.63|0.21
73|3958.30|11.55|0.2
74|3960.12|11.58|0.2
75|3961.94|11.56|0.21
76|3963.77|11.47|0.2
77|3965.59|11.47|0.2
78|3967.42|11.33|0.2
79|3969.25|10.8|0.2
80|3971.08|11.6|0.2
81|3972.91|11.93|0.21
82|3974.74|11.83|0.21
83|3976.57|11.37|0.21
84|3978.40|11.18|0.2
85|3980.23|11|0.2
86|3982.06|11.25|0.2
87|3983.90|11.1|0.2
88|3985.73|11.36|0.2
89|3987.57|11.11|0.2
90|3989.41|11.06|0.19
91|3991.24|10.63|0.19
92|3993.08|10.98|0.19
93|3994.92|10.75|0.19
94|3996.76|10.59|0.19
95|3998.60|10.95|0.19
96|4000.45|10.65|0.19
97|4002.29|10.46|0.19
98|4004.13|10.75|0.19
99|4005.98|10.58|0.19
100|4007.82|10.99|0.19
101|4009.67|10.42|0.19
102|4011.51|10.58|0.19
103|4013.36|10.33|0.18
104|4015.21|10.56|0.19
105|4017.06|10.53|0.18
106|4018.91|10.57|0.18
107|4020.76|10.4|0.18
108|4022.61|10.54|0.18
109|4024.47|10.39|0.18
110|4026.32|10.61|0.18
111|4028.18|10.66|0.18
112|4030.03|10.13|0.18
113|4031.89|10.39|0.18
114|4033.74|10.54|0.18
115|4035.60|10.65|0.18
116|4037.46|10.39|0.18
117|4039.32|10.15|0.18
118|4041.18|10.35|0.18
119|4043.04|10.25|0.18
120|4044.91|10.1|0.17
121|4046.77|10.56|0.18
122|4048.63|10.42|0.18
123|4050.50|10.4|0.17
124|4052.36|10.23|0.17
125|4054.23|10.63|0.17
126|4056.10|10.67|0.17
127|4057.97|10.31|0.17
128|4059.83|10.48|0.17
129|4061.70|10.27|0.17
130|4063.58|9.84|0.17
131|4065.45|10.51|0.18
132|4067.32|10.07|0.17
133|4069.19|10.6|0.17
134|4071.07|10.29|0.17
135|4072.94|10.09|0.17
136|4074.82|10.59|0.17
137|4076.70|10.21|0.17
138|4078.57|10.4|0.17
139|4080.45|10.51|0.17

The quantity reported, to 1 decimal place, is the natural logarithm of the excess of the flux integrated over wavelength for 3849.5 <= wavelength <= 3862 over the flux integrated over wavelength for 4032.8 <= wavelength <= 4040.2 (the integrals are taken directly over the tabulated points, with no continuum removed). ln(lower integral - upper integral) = 4.5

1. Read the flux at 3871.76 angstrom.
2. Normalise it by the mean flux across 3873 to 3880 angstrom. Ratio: 0.97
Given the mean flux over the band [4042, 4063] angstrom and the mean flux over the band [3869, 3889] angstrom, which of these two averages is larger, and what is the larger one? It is 14.0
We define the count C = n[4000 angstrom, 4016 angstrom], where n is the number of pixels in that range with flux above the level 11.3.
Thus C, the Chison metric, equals 0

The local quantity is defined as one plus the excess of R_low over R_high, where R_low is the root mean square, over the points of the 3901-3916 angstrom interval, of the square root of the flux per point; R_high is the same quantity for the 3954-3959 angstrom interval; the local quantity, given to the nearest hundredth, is 1.14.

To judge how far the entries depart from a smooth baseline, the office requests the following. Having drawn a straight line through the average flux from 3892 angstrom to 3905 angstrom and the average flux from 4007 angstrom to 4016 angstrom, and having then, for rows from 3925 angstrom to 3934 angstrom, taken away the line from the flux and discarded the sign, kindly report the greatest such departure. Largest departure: 1.4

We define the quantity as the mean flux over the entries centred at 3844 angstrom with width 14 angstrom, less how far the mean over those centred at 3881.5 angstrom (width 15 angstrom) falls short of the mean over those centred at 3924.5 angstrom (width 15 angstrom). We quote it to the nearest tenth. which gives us 15.3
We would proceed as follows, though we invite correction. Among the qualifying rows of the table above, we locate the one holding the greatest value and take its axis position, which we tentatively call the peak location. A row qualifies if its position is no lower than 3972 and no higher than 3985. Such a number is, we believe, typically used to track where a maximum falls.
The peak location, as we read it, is 3972.91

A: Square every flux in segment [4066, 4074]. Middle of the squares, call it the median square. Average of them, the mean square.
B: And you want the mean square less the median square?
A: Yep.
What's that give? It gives 2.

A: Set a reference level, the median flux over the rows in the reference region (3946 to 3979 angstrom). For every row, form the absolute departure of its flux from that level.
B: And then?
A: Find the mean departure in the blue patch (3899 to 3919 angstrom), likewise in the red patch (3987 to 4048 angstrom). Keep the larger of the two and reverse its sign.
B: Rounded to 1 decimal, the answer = -1.0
